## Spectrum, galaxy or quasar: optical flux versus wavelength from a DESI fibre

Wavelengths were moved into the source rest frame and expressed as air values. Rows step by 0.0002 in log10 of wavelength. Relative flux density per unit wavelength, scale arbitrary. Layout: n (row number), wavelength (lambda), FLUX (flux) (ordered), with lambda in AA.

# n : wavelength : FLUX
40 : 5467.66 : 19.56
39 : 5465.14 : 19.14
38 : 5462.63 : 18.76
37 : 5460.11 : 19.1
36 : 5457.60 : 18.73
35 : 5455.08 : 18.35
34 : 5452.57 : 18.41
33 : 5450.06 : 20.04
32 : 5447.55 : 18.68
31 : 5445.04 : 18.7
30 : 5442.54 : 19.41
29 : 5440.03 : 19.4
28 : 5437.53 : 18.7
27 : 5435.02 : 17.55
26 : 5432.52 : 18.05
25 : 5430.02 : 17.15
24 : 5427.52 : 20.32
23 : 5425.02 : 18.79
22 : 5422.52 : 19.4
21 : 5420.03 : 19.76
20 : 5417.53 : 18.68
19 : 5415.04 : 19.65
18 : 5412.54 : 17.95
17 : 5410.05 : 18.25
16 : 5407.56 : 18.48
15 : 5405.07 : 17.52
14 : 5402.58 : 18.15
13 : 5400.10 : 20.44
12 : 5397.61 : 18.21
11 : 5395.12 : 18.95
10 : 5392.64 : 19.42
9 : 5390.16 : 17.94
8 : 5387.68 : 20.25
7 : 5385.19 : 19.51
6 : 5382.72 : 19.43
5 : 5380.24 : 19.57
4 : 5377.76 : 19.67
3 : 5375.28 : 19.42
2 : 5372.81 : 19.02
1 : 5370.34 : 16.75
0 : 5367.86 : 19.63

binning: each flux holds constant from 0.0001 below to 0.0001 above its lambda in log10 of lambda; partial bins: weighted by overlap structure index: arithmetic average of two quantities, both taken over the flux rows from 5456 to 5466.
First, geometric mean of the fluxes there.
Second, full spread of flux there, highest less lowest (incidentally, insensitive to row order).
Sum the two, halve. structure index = 9.7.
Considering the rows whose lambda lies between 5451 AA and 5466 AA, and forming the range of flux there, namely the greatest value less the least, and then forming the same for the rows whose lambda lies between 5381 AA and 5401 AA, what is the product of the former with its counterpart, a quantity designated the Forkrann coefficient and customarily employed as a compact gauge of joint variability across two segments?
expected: 2.0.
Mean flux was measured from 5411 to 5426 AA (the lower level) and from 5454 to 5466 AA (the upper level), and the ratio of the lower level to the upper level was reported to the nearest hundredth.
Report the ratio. 1.01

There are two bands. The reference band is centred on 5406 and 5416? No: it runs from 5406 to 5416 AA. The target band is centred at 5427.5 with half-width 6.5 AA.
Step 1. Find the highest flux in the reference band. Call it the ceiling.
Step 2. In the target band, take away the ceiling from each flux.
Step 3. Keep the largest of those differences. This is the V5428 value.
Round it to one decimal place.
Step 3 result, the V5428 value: 0.7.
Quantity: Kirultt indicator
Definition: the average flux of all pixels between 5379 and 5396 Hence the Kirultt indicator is 19.3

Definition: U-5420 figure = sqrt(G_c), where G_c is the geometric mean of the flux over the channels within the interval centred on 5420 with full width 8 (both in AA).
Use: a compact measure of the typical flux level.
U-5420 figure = 4.39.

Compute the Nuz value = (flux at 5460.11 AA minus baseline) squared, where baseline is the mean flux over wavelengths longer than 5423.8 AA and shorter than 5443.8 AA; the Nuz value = 0.18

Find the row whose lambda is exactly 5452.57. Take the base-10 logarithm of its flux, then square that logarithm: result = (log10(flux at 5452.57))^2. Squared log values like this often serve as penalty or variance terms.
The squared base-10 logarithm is 1.60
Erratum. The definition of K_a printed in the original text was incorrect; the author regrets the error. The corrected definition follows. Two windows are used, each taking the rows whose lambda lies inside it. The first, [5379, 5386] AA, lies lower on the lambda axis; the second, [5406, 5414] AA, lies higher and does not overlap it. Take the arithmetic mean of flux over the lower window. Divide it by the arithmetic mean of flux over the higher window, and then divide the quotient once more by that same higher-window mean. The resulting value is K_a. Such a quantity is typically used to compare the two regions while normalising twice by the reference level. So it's 0.059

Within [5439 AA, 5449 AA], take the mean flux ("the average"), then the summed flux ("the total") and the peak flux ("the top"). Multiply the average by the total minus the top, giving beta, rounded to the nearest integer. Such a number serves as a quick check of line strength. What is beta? 1082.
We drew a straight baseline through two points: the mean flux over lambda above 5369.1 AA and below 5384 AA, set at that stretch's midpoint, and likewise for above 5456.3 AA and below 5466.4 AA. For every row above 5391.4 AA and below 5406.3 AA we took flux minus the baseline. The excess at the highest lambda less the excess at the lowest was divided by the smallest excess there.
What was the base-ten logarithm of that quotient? 0.12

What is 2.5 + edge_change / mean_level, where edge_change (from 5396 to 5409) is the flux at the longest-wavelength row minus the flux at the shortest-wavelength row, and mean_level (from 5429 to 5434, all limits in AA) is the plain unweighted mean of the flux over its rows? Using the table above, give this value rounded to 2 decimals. 2.52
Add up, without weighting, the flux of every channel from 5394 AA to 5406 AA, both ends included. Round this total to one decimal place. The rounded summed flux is 93.3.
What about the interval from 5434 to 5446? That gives 93.8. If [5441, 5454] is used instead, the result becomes 95.2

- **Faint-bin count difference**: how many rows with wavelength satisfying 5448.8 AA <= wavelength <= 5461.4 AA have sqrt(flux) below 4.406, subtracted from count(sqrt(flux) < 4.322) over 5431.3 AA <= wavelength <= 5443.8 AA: -2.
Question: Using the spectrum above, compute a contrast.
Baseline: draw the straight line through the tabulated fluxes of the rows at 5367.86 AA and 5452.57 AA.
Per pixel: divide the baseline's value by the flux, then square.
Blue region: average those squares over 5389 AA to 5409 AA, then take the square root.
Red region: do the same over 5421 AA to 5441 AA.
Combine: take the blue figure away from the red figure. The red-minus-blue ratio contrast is -0.03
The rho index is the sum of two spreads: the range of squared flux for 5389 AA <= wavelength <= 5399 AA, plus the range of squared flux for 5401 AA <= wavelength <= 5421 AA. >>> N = 139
